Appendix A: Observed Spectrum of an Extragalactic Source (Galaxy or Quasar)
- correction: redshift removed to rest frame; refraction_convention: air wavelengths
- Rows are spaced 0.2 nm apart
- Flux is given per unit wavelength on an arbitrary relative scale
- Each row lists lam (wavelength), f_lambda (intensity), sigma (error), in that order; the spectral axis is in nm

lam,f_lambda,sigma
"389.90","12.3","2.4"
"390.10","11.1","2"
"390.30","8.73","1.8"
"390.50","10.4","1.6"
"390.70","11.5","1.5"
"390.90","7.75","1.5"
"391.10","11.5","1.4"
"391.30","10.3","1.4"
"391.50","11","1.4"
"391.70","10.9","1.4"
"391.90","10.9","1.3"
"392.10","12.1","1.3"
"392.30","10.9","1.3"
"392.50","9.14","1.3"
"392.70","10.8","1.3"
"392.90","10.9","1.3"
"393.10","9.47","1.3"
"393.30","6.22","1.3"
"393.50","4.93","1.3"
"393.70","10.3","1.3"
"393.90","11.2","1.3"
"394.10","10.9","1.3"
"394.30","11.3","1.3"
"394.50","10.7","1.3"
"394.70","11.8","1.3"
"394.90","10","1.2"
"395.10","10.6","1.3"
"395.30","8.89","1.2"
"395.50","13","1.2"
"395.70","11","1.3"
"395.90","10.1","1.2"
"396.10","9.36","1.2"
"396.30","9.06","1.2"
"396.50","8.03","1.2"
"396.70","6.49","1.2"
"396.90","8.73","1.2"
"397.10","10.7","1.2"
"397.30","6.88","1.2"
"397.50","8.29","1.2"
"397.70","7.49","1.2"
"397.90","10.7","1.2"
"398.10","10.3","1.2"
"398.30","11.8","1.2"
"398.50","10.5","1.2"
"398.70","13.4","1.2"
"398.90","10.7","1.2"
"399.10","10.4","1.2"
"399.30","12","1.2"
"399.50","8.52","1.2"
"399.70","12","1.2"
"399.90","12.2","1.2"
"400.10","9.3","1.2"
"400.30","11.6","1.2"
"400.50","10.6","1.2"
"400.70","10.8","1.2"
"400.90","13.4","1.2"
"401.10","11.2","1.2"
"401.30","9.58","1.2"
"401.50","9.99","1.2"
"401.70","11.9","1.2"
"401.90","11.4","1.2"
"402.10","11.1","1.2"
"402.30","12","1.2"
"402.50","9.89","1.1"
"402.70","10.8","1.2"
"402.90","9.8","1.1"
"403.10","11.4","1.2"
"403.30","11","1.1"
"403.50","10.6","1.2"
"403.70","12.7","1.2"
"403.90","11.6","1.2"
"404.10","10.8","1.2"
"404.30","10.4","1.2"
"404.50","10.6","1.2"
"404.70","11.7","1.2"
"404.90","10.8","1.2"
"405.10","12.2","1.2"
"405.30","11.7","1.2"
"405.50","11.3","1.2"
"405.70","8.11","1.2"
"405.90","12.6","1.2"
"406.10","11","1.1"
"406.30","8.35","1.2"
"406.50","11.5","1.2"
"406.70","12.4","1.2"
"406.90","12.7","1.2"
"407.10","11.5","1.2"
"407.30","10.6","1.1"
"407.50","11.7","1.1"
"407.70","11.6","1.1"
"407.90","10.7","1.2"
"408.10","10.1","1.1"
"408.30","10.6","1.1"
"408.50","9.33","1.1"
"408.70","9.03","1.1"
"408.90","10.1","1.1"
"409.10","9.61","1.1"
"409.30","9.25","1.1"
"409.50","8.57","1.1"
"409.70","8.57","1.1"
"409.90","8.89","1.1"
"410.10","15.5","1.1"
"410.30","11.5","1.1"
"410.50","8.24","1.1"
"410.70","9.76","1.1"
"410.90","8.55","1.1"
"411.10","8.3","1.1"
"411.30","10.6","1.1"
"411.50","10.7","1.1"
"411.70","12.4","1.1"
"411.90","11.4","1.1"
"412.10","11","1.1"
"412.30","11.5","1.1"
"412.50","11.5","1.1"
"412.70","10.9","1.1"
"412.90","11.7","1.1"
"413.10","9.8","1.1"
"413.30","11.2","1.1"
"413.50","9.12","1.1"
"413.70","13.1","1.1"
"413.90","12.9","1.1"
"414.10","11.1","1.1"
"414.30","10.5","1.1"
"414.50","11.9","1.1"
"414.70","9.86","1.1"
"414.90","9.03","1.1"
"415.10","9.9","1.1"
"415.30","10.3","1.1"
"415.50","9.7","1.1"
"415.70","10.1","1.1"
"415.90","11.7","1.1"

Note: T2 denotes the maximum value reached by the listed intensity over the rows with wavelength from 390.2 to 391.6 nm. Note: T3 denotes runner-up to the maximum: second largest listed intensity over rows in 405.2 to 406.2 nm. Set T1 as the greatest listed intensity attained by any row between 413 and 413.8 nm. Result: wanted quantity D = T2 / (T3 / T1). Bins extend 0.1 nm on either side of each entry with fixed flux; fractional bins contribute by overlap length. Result 12.9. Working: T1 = 13.1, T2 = 11.5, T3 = 11.7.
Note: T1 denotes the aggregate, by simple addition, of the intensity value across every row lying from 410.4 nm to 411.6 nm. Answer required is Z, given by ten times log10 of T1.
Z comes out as 17.5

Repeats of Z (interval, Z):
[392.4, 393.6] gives 17.1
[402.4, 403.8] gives 18.8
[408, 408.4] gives 13.2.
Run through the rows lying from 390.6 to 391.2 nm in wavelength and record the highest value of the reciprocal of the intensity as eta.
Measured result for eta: 0.13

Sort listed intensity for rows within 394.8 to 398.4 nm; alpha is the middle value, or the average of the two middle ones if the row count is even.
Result 9.7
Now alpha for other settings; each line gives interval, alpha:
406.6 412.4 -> 10.6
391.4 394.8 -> 10.9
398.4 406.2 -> 11.0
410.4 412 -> 10.2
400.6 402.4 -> 11.2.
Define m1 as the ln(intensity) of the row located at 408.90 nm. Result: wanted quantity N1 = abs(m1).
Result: 2.31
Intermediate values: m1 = 2.31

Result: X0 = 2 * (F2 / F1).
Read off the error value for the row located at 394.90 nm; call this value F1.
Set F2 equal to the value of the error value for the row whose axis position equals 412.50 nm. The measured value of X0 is 1.83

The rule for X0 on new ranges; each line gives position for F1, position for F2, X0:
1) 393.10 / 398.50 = 1.85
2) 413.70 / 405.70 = 2.18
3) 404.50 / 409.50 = 1.83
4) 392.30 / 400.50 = 1.85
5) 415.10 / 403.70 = 2.18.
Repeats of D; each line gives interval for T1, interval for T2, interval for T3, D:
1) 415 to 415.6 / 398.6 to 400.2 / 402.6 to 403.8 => 12.1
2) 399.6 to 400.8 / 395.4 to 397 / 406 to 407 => 12.8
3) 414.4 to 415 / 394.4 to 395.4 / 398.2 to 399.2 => 11.9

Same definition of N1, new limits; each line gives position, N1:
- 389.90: 2.51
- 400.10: 2.23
